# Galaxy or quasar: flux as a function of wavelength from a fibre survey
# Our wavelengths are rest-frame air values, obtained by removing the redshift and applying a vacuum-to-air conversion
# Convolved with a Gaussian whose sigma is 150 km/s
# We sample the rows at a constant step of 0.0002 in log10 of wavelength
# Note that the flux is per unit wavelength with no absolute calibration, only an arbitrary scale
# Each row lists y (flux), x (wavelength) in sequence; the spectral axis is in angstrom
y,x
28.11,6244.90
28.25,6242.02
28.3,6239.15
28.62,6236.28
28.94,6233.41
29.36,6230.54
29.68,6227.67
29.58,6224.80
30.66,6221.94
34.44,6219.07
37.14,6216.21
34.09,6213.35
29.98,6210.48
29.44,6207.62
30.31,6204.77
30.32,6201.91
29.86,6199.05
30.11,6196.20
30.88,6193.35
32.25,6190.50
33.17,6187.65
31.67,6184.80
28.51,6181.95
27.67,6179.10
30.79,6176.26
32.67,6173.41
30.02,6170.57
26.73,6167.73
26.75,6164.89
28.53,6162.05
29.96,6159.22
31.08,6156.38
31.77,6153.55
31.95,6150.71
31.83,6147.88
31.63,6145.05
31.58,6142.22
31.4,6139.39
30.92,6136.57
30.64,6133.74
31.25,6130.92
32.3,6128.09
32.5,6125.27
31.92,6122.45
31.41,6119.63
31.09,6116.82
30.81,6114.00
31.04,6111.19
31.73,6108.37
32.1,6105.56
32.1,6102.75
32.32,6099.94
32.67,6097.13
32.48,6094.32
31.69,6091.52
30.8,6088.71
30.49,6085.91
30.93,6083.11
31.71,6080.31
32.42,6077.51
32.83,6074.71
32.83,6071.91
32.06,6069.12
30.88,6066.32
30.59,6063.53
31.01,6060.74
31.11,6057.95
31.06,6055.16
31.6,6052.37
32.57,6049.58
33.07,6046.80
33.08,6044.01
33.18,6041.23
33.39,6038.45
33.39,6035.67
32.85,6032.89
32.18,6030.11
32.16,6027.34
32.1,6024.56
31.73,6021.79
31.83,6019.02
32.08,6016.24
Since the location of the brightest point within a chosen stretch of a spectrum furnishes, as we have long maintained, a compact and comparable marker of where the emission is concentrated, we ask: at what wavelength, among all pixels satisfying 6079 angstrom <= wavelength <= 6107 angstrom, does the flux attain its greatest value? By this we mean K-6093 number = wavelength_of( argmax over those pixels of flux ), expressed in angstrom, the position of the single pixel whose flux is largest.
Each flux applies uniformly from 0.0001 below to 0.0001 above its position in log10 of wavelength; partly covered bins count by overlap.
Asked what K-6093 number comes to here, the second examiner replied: 6097.13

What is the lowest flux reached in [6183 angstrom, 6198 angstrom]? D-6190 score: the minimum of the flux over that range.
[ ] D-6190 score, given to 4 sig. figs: 30.11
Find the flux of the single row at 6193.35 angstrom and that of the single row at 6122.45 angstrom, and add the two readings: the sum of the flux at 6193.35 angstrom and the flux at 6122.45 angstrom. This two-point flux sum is 63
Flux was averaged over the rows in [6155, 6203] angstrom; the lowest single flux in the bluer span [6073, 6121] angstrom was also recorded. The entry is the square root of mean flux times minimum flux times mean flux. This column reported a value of 166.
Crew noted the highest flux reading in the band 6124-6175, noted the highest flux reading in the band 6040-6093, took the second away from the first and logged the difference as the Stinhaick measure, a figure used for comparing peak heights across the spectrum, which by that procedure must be -0.5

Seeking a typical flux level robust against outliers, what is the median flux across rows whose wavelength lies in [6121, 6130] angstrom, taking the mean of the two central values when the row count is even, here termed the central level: 32.3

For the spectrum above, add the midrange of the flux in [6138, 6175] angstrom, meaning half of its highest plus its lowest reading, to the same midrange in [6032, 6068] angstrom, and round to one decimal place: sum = 61.7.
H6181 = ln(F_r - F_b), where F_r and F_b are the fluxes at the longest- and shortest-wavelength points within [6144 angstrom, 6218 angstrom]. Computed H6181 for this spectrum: 1.7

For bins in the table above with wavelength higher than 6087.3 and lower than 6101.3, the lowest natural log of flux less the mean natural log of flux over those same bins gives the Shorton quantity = -0.038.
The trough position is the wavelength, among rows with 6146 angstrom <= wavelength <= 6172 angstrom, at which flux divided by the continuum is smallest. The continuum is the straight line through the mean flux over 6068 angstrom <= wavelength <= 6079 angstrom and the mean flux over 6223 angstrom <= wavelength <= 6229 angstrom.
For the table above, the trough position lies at 6164.89 angstrom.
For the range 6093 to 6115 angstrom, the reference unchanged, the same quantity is 6114.00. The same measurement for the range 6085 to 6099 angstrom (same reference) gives 6085.91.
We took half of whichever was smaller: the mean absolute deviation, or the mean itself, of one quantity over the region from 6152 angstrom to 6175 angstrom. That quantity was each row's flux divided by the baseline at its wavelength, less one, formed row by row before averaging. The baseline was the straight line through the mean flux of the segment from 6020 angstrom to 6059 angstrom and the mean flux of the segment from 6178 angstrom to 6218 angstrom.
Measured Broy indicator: -0.027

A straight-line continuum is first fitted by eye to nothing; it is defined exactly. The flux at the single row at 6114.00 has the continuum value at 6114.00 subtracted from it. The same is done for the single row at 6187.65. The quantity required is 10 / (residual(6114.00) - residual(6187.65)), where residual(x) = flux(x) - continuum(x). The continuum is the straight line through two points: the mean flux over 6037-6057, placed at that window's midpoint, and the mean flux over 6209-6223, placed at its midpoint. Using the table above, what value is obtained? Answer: -4.9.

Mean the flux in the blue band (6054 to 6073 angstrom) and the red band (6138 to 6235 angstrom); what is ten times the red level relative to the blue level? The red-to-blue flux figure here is 9.80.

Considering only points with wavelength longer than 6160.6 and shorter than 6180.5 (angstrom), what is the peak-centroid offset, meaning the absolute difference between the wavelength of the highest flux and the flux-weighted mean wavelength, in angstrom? 2.7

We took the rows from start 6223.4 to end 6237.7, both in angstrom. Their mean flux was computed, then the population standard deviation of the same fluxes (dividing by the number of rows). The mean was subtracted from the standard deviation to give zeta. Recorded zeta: -28.8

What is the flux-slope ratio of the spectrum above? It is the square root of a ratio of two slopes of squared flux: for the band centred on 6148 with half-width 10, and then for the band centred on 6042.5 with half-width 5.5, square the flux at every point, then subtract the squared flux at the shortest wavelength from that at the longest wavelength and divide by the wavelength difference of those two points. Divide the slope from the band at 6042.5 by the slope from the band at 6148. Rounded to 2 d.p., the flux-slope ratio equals 1.47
